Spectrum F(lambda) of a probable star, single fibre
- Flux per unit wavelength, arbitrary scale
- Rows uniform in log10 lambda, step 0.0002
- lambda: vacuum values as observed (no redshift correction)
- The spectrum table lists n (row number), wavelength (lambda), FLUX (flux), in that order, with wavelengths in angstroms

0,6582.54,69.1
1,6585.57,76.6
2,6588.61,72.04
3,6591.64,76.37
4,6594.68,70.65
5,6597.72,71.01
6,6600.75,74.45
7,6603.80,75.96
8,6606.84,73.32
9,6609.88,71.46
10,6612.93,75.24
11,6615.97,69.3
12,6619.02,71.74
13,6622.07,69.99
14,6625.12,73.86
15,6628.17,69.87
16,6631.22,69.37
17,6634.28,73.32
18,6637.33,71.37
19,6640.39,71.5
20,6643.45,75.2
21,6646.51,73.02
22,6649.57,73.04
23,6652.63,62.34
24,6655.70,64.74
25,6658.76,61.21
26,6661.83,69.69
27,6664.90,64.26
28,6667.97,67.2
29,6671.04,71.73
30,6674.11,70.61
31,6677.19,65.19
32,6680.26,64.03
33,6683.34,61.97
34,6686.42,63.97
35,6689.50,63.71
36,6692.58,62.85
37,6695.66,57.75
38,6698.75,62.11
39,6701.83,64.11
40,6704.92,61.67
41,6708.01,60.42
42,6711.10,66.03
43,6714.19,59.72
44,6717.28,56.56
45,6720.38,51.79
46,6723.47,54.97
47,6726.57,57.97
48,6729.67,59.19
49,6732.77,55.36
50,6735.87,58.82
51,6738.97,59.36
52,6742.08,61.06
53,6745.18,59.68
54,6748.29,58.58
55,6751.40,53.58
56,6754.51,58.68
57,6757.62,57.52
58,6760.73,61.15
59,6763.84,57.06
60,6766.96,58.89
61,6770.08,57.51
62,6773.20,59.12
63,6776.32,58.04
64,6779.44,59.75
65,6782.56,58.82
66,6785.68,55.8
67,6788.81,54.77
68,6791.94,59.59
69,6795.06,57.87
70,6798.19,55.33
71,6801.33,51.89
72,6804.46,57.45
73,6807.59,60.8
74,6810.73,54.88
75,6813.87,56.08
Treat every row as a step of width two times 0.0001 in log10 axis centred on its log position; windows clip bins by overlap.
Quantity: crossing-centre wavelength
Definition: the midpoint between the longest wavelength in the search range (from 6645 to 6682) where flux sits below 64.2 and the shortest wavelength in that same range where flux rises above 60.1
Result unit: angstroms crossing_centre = 6663.4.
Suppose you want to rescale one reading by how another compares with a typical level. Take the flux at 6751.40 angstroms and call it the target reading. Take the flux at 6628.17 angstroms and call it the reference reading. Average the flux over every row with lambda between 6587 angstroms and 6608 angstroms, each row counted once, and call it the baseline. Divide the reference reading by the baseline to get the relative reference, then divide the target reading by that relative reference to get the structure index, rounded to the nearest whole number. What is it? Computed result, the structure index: 56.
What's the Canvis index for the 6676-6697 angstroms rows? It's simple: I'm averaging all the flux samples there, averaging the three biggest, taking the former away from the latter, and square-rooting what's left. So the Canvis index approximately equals 1.3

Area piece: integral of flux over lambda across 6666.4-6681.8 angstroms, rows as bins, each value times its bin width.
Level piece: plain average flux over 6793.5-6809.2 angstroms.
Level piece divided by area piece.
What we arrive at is 0.054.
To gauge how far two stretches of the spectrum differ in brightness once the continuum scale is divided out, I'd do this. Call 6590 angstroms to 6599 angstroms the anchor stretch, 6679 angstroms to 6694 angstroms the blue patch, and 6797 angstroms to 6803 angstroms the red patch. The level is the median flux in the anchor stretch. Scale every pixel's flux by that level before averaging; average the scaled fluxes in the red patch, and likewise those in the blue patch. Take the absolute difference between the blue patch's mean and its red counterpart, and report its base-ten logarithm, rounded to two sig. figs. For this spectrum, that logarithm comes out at -0.86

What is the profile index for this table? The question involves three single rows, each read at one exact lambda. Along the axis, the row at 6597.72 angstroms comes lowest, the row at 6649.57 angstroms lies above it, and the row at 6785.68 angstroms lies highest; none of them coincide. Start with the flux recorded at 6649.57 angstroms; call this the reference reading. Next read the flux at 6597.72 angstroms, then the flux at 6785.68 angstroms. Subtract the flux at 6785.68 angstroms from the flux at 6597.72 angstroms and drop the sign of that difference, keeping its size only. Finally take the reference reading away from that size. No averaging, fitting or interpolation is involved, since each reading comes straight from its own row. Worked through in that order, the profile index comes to -58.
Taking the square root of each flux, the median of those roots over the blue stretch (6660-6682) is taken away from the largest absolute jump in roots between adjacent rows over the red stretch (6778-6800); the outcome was -7.88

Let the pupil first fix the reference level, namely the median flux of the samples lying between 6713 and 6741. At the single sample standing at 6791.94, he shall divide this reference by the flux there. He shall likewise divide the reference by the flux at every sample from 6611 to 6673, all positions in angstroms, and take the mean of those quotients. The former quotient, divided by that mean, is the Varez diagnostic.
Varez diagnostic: 1.17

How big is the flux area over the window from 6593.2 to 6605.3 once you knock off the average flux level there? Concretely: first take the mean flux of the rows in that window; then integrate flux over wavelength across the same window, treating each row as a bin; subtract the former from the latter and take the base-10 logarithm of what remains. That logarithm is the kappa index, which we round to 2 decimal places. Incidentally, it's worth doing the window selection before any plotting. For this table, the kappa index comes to 2.91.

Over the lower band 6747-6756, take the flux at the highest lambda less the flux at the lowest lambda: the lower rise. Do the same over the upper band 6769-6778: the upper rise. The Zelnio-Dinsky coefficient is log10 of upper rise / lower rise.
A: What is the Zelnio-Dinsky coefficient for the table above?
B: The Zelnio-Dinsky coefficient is 0.72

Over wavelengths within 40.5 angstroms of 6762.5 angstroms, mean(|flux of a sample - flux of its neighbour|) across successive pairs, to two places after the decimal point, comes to 2.41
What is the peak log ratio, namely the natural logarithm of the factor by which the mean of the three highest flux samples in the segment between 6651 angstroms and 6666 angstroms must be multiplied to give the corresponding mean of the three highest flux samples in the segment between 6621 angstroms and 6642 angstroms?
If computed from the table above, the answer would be 0.10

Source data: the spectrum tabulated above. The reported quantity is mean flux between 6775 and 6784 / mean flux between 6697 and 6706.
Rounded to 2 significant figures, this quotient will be 0.94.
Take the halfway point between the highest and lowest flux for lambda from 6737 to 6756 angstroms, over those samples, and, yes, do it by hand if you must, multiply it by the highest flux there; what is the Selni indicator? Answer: 3500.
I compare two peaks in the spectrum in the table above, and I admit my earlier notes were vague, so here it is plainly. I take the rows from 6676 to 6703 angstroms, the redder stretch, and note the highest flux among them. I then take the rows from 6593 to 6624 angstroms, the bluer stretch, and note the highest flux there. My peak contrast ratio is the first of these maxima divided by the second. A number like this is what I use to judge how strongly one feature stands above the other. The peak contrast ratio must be 0.858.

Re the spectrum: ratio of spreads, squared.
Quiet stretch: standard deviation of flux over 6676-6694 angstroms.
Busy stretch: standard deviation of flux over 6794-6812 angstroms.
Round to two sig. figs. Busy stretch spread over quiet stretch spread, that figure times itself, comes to 7.6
